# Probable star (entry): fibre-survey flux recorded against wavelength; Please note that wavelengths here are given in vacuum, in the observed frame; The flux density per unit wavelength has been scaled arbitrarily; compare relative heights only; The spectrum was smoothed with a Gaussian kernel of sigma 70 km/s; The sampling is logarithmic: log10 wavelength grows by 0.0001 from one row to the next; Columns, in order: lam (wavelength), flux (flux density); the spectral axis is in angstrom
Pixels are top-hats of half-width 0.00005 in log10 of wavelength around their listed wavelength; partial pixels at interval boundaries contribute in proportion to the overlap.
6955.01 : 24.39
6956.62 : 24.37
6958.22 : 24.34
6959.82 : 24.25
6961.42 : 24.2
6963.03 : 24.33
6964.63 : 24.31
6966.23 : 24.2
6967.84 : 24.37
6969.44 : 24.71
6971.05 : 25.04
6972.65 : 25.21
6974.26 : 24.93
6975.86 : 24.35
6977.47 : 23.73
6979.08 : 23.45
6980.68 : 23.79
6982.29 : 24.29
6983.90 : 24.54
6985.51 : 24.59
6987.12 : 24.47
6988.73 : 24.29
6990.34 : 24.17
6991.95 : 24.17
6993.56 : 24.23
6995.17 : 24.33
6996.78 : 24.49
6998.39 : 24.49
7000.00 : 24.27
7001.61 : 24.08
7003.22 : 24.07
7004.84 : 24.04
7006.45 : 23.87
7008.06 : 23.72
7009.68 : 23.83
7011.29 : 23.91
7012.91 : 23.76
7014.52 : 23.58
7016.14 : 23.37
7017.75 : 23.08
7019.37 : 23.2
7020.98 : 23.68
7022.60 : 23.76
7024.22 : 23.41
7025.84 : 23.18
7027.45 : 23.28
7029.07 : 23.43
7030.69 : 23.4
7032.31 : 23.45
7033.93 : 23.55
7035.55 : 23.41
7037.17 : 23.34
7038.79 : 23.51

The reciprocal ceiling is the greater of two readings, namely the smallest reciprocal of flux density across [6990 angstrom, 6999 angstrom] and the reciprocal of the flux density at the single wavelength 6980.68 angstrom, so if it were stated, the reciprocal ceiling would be 0.0420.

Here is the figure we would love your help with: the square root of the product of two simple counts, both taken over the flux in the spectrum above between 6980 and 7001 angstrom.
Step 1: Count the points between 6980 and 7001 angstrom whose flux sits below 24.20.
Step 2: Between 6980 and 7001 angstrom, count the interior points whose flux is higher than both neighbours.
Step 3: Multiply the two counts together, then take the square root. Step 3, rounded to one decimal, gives 1.7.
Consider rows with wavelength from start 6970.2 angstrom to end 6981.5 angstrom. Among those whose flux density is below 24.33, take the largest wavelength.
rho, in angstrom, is 6980.68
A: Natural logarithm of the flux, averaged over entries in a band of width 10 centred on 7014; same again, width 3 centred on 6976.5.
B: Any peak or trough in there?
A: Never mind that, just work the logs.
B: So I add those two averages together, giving 6.34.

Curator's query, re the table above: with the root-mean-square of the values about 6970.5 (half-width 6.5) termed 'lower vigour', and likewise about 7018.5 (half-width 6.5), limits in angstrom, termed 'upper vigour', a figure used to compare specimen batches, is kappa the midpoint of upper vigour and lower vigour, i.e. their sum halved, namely 24.1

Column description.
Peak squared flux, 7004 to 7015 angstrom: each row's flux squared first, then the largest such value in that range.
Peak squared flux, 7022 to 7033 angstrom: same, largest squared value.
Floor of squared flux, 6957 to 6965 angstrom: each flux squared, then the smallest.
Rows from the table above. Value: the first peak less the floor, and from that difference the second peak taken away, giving -572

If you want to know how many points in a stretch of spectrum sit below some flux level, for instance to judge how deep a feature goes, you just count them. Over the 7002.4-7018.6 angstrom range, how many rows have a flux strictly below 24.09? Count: 10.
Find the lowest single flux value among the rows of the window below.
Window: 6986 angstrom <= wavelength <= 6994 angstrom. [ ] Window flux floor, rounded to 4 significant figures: 24.17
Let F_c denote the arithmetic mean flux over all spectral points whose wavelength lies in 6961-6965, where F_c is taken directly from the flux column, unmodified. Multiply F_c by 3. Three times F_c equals 72.8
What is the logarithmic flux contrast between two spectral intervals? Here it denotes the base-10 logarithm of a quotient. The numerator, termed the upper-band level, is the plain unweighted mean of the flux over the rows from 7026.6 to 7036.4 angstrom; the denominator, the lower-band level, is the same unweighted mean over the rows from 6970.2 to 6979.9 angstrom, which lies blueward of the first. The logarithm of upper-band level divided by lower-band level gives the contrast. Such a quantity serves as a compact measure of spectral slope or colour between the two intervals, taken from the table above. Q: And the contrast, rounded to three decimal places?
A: -0.019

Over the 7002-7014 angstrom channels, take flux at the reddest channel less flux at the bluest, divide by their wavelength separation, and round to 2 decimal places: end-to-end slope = -0.03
